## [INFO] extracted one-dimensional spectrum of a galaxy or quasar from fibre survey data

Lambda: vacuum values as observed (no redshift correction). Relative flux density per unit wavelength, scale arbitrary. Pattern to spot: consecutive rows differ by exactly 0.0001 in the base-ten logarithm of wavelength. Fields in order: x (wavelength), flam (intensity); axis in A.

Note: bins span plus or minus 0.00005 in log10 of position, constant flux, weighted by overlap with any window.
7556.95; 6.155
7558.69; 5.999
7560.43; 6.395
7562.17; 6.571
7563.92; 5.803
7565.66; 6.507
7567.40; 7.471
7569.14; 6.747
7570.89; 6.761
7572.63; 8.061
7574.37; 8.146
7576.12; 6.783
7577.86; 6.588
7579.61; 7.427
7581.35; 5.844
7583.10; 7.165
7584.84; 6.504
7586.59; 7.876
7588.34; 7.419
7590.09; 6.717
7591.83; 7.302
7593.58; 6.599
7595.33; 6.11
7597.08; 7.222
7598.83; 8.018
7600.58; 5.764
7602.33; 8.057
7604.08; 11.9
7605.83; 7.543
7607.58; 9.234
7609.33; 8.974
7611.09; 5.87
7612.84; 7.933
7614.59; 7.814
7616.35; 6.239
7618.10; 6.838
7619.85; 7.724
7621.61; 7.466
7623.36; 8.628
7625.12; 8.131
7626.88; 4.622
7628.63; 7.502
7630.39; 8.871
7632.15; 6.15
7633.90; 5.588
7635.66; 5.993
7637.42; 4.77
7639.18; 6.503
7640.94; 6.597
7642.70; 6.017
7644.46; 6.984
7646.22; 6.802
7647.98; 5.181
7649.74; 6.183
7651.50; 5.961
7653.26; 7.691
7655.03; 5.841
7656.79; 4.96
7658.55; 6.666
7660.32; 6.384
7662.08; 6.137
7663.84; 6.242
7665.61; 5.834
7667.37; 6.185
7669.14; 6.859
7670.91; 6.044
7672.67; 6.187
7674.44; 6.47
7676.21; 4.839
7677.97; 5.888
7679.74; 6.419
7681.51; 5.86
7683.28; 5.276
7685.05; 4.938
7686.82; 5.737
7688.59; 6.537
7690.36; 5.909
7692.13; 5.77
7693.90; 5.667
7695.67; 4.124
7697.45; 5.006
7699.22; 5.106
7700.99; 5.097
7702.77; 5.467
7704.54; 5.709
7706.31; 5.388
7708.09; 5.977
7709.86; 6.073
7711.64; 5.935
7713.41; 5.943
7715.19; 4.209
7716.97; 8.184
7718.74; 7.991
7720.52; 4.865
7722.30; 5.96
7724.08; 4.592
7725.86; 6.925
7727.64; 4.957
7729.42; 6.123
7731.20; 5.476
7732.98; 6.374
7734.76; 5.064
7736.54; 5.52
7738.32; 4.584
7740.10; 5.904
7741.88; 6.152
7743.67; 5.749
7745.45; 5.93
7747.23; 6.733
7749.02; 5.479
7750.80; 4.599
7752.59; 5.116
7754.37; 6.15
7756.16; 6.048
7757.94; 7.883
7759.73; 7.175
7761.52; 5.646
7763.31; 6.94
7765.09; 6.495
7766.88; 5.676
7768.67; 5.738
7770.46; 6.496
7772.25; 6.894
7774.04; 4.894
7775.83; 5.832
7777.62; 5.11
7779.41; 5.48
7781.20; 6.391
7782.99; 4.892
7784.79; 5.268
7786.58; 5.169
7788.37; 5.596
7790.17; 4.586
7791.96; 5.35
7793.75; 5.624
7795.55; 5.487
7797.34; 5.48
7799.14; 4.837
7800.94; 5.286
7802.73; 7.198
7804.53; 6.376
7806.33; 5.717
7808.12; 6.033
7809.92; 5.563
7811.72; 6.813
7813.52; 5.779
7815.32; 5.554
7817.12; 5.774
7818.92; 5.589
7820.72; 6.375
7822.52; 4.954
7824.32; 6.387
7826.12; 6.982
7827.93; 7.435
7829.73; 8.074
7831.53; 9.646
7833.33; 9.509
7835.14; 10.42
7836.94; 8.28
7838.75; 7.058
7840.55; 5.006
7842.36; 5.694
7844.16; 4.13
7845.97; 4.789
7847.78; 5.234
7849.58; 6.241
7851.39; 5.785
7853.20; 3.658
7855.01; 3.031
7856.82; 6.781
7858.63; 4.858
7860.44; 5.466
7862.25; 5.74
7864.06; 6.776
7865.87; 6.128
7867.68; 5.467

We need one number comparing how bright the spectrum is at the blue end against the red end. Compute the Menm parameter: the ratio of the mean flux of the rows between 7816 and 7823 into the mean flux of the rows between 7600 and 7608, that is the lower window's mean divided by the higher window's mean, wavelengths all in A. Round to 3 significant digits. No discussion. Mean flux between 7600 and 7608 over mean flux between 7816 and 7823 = 1.50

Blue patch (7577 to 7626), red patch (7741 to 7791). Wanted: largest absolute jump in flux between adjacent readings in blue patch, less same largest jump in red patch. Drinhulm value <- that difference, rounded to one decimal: 2.4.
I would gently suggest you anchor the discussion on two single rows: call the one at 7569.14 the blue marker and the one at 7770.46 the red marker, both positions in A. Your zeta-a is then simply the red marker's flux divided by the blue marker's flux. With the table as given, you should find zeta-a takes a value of 0.96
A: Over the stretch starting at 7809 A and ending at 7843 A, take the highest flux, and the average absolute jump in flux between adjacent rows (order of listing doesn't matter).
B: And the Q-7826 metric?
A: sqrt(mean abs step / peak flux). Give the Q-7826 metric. 0.30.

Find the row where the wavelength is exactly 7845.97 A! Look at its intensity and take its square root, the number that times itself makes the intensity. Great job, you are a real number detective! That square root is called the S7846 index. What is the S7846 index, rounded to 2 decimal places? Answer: 2.19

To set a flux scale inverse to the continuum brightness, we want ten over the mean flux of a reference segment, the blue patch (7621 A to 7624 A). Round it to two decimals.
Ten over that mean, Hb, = 1.24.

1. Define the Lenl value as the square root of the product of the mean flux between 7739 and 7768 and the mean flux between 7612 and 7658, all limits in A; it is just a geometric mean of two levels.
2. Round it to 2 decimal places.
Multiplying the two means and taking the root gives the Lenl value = 6.37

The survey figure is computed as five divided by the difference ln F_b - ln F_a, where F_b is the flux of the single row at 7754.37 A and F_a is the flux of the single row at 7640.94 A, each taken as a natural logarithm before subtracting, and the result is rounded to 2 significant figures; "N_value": -71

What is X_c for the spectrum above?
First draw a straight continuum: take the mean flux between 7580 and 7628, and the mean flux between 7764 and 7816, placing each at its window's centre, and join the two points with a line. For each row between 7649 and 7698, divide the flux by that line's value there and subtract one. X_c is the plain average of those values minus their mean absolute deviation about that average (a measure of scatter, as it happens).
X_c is -0.20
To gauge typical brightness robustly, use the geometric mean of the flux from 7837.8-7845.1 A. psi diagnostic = 5.4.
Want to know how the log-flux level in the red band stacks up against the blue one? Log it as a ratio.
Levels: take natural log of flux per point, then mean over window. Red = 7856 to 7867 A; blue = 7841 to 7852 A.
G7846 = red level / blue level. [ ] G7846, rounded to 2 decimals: 1.07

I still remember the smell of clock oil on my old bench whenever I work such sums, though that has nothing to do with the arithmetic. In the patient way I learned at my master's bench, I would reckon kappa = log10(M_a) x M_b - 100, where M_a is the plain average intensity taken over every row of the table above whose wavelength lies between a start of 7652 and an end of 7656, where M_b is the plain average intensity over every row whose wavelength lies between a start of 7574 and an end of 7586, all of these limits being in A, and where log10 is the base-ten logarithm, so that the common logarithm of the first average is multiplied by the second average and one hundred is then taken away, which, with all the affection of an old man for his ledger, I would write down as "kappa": -94.3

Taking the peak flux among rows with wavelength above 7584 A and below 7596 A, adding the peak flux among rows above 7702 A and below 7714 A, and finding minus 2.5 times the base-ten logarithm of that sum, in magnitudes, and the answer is -2.86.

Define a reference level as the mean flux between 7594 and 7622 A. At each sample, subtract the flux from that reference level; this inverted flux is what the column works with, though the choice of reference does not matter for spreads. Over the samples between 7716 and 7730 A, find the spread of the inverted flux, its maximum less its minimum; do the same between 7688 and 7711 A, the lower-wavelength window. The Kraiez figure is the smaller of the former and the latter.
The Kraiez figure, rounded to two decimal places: 2.41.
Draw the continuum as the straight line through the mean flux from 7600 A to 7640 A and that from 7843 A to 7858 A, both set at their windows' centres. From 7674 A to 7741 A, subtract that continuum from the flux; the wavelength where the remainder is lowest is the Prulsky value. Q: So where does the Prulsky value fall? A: 7695.67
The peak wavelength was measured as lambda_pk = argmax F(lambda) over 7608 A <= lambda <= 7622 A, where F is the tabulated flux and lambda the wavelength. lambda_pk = 7609.33 A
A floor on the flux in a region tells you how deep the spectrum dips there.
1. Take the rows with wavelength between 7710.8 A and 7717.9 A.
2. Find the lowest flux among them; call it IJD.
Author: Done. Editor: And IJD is 4.209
